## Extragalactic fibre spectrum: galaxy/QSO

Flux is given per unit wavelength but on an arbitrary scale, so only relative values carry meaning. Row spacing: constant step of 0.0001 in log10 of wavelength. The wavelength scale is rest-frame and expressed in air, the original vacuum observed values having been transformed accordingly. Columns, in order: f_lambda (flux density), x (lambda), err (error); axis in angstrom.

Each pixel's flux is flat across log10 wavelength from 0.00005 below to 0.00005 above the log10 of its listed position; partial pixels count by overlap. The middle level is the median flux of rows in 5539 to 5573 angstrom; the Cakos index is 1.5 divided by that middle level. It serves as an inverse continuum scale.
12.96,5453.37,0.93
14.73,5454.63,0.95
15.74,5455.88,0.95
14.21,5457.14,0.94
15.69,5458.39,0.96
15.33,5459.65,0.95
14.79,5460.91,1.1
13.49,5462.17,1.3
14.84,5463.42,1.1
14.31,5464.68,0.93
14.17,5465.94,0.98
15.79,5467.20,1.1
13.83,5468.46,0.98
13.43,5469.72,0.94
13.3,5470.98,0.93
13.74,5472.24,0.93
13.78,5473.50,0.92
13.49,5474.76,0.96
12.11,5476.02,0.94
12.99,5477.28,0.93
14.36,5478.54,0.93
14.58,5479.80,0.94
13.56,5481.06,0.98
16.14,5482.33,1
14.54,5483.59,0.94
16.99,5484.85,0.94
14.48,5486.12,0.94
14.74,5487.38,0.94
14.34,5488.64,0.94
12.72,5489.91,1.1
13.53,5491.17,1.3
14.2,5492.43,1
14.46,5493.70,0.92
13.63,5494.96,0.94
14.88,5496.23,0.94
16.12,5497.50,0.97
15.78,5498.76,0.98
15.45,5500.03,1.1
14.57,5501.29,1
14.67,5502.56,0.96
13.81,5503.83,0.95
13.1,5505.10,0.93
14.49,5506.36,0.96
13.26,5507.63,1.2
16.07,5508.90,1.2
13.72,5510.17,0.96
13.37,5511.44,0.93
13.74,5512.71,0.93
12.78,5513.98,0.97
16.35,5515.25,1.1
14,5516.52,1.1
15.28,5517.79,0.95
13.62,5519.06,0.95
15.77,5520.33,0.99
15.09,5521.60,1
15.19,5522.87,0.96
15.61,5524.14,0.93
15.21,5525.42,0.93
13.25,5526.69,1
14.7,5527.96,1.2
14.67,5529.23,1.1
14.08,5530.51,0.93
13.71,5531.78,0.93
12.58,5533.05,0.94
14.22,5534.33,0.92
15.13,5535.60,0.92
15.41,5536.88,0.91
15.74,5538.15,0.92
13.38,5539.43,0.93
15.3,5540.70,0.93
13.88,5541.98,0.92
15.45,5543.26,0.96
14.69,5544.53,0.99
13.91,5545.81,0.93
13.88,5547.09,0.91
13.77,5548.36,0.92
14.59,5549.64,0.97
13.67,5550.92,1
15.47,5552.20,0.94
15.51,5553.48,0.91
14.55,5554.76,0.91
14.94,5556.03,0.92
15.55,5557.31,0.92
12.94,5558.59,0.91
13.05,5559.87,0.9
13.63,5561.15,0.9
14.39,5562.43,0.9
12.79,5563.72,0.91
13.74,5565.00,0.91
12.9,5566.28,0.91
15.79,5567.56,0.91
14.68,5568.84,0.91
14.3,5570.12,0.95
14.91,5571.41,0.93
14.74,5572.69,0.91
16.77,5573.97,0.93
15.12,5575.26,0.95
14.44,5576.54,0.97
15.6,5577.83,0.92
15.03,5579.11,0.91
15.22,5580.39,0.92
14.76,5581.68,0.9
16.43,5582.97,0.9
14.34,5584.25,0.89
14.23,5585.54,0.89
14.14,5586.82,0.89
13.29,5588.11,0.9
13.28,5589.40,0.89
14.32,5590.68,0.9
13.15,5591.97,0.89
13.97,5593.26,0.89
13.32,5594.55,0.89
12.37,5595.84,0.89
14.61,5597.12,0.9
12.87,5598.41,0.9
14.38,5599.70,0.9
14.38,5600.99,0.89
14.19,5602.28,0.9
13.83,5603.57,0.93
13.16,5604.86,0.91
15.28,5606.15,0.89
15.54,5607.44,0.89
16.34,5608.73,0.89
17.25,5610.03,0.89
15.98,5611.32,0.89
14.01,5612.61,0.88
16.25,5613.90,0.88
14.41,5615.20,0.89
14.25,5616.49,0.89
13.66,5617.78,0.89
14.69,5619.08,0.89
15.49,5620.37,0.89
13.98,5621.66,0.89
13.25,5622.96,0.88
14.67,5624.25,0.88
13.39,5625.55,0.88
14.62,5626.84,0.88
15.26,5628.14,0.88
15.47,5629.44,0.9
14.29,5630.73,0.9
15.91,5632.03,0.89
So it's 0.104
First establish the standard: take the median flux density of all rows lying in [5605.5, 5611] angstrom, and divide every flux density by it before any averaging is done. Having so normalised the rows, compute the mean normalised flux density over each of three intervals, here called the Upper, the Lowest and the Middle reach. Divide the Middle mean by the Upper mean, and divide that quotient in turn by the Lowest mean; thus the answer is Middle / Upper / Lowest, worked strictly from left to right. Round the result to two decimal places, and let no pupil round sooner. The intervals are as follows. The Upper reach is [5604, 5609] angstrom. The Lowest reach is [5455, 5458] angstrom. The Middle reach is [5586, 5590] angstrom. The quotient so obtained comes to 0.96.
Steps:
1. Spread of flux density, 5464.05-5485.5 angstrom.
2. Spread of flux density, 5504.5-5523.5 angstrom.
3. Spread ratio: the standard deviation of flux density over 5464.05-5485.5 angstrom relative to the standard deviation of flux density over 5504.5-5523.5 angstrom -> 1.04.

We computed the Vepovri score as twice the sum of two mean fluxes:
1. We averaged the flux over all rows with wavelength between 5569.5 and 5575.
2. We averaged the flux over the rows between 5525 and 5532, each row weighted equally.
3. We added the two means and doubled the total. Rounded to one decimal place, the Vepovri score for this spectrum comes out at 58.9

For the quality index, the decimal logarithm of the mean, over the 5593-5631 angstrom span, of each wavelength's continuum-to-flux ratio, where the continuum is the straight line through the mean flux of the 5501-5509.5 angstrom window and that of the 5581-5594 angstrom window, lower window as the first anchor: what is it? -0.008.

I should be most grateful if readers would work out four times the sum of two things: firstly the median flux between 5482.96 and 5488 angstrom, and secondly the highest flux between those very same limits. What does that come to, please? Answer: 127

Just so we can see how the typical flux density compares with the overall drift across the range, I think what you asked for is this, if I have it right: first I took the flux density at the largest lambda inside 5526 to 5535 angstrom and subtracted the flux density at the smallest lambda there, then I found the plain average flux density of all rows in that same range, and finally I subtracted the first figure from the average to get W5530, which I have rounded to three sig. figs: 12.9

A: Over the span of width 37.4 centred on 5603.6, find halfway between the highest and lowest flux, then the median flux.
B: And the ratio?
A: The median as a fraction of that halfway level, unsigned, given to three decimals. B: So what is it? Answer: 0.961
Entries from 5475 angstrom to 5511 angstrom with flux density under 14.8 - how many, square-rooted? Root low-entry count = 4.58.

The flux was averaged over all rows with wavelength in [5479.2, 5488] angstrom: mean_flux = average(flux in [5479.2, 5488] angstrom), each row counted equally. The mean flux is 15.0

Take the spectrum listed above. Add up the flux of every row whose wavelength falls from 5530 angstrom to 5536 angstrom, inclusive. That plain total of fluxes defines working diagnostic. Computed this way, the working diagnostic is 69.7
